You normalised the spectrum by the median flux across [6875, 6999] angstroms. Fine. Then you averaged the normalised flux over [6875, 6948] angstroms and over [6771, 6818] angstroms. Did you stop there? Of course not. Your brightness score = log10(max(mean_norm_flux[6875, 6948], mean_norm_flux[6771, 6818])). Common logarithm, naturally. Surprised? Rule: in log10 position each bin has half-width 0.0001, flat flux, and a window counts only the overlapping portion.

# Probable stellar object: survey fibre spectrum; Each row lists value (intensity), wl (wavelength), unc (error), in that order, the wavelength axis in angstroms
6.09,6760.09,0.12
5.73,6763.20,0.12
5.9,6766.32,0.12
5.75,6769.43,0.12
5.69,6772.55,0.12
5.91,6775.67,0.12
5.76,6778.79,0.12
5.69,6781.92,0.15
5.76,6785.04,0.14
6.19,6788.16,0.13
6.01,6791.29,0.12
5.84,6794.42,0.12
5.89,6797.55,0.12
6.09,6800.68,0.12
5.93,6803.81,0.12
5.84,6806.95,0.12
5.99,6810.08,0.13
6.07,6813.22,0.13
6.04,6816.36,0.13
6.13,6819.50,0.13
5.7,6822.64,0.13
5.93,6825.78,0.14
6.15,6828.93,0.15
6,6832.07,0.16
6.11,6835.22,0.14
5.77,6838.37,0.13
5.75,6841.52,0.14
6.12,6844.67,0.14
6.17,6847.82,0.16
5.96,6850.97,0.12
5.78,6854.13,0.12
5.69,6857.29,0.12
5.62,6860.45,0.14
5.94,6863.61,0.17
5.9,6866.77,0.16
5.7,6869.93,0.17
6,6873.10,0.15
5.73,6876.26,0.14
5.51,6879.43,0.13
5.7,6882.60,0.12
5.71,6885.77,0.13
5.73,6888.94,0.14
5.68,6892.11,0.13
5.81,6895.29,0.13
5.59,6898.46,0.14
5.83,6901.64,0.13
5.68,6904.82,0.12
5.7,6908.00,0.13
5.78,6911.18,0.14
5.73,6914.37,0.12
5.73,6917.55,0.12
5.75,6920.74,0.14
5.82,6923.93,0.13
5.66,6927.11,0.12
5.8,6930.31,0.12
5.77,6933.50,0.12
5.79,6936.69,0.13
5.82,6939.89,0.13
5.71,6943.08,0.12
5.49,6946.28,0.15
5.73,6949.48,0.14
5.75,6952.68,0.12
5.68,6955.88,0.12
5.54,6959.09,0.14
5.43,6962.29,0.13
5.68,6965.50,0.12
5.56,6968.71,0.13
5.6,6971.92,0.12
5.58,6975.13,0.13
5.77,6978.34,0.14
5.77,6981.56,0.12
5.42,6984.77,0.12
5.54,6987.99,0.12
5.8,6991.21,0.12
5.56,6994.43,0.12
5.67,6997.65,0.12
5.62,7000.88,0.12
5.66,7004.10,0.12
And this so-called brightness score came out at 0.0152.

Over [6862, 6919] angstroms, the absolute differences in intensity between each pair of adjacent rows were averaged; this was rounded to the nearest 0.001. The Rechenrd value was 0.129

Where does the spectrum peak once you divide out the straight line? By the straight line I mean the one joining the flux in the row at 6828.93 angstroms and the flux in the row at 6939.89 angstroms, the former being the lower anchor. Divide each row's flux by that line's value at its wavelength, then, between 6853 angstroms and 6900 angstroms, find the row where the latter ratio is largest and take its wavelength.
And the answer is 6873.10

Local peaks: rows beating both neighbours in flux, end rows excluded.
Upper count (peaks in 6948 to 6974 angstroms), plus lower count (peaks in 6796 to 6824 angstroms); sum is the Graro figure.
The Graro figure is 5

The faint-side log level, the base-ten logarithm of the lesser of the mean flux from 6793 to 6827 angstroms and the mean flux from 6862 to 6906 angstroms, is 0.760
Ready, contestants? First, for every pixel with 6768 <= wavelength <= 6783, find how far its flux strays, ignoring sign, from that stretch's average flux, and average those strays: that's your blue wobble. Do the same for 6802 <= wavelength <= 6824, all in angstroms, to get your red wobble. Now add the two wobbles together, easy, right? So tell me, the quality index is 0.17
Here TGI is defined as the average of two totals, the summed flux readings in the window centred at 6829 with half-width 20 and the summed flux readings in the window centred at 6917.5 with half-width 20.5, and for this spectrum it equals 76.3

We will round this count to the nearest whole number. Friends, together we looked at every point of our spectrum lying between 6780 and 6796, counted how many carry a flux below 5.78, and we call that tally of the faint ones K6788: 2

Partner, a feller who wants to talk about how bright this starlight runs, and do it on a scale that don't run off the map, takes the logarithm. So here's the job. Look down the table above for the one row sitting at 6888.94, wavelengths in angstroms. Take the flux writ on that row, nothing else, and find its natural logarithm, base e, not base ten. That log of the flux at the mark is 1.746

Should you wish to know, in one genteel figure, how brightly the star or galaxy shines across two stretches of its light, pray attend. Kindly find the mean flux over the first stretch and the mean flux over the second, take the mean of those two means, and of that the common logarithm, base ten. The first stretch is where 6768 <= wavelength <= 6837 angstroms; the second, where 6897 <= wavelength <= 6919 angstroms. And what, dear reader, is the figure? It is 0.765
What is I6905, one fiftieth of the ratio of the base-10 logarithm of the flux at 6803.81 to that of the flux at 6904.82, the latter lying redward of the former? 0.0205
